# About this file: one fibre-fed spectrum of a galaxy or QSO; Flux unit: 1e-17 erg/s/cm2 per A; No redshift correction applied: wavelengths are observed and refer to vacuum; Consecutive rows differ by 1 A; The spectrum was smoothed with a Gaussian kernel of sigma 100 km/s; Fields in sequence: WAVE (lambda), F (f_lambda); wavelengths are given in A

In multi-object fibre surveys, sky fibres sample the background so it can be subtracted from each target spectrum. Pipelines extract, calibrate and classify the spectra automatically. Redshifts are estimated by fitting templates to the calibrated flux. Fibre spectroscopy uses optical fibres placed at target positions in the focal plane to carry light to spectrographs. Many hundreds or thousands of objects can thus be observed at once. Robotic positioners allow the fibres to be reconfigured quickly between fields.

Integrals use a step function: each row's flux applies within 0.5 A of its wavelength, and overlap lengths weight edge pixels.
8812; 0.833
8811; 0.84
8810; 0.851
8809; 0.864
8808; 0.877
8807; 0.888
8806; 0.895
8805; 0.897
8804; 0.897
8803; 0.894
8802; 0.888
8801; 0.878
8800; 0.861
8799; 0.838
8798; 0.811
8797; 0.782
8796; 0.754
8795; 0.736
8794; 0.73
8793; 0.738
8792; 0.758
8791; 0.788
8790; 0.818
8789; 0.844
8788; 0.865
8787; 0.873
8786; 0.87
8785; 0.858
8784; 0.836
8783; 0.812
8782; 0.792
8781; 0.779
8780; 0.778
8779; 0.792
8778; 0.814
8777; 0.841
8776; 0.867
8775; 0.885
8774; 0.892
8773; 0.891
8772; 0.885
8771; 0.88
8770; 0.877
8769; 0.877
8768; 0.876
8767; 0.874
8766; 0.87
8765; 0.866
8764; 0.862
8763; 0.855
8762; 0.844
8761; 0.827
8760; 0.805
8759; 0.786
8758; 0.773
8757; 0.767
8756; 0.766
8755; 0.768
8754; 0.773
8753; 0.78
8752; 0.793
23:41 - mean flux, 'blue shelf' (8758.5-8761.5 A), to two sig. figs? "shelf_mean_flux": 0.81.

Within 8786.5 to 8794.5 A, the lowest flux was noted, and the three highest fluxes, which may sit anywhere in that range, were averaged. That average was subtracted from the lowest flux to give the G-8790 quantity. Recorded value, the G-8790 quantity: -0.13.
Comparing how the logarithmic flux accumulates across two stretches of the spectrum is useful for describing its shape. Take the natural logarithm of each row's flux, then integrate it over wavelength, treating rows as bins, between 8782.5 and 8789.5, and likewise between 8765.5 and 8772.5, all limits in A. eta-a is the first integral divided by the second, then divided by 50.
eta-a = 0.025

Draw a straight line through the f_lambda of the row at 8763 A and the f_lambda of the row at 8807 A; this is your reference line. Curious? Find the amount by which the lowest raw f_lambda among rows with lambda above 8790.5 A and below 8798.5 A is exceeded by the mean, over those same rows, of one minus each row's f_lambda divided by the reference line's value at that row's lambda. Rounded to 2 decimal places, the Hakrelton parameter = -0.60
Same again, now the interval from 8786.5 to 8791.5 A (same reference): -0.75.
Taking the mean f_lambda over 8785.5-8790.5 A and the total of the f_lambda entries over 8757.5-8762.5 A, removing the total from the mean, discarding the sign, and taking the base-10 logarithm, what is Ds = 0.50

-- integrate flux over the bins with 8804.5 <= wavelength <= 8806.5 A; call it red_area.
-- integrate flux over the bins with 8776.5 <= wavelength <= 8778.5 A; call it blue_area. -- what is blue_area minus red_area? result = -0.14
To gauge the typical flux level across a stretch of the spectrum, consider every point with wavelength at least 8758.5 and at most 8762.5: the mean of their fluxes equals 0.82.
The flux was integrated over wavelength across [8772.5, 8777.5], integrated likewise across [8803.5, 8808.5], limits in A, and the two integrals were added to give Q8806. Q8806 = 8.8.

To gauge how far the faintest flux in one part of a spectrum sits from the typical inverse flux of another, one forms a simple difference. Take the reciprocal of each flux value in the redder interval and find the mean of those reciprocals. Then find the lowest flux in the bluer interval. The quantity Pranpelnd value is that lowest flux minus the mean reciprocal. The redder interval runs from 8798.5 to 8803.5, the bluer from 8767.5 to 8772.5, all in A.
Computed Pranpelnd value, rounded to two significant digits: -0.27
